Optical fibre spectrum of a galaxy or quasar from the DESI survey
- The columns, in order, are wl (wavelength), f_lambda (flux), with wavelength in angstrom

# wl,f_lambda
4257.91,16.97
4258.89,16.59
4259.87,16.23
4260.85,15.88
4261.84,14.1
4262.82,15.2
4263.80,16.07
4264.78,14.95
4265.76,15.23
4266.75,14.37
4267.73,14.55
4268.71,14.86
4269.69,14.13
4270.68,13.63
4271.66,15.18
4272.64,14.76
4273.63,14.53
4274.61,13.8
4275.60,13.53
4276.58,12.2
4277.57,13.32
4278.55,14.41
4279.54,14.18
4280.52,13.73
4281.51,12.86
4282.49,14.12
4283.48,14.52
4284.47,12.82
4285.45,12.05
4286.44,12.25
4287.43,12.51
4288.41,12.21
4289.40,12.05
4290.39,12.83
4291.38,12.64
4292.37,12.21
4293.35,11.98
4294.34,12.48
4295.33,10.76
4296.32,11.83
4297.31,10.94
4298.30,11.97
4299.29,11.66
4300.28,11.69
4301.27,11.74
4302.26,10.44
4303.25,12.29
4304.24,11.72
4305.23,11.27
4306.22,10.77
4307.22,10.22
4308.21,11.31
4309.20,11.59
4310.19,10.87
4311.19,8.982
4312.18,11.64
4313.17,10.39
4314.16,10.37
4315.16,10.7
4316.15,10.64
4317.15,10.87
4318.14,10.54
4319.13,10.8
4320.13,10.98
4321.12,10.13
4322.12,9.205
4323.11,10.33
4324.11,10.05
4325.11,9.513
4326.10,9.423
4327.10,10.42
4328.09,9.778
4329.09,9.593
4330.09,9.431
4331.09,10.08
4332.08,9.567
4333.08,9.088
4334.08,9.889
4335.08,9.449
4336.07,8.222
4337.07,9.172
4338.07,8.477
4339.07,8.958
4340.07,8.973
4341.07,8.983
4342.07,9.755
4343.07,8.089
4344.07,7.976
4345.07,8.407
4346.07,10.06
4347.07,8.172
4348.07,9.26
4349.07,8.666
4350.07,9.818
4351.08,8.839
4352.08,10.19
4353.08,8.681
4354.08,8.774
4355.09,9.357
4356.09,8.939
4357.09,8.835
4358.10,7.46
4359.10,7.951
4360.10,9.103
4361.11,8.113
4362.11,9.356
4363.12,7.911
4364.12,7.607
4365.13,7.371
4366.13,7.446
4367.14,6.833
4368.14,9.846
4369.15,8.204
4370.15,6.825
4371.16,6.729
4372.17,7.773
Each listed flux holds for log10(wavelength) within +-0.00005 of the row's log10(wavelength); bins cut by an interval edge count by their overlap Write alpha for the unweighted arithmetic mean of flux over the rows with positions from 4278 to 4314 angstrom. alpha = 12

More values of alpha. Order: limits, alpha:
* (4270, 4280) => 14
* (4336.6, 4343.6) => 9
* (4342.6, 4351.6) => 9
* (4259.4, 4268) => 15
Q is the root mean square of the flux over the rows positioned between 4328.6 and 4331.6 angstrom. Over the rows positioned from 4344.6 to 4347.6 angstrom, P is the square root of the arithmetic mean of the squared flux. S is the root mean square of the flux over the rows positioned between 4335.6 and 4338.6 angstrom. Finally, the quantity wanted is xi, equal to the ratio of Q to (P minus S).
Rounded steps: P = 8.9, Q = 10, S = 9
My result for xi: 34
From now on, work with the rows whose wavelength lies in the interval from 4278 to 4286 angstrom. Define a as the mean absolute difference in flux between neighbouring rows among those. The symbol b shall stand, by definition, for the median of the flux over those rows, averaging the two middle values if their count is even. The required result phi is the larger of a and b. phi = 14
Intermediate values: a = 0.81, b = 13.9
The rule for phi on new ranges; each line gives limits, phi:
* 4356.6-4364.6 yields 8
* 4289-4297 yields 12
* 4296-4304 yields 12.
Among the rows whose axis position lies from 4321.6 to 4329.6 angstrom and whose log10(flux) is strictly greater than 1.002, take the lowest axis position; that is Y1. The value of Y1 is 4323.11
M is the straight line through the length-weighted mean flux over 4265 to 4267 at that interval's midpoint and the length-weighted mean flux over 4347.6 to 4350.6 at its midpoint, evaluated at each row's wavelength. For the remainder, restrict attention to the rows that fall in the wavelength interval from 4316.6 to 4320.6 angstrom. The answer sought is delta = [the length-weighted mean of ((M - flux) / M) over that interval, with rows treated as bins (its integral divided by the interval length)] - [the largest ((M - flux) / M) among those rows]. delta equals -0.025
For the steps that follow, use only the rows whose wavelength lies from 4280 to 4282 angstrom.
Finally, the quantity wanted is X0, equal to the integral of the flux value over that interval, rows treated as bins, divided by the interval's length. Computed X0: 13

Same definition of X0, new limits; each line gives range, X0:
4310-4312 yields 10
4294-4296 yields 12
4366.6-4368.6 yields 8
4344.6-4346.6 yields 9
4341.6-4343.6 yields 9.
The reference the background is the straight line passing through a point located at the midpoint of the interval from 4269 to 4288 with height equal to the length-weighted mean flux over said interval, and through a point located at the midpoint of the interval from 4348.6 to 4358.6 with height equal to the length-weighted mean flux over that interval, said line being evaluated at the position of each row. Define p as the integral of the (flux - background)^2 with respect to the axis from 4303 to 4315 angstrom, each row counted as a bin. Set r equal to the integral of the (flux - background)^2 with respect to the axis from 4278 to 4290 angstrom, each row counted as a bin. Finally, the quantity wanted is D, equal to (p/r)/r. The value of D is 0.27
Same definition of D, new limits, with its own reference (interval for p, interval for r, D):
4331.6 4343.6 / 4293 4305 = 0.11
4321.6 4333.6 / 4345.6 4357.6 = 0.58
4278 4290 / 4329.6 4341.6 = 0.06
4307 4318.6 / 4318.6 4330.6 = 0.13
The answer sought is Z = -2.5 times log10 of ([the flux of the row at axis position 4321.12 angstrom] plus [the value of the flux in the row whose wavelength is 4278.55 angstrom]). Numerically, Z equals -3.47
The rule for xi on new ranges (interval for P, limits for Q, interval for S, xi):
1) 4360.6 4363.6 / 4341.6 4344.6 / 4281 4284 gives -2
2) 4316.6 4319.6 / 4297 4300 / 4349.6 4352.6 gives 10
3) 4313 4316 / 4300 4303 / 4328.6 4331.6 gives 14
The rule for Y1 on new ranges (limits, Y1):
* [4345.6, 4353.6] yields 4346.07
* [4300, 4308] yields 4300.28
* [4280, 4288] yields 4280.52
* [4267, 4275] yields 4267.73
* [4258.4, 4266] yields 4258.89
